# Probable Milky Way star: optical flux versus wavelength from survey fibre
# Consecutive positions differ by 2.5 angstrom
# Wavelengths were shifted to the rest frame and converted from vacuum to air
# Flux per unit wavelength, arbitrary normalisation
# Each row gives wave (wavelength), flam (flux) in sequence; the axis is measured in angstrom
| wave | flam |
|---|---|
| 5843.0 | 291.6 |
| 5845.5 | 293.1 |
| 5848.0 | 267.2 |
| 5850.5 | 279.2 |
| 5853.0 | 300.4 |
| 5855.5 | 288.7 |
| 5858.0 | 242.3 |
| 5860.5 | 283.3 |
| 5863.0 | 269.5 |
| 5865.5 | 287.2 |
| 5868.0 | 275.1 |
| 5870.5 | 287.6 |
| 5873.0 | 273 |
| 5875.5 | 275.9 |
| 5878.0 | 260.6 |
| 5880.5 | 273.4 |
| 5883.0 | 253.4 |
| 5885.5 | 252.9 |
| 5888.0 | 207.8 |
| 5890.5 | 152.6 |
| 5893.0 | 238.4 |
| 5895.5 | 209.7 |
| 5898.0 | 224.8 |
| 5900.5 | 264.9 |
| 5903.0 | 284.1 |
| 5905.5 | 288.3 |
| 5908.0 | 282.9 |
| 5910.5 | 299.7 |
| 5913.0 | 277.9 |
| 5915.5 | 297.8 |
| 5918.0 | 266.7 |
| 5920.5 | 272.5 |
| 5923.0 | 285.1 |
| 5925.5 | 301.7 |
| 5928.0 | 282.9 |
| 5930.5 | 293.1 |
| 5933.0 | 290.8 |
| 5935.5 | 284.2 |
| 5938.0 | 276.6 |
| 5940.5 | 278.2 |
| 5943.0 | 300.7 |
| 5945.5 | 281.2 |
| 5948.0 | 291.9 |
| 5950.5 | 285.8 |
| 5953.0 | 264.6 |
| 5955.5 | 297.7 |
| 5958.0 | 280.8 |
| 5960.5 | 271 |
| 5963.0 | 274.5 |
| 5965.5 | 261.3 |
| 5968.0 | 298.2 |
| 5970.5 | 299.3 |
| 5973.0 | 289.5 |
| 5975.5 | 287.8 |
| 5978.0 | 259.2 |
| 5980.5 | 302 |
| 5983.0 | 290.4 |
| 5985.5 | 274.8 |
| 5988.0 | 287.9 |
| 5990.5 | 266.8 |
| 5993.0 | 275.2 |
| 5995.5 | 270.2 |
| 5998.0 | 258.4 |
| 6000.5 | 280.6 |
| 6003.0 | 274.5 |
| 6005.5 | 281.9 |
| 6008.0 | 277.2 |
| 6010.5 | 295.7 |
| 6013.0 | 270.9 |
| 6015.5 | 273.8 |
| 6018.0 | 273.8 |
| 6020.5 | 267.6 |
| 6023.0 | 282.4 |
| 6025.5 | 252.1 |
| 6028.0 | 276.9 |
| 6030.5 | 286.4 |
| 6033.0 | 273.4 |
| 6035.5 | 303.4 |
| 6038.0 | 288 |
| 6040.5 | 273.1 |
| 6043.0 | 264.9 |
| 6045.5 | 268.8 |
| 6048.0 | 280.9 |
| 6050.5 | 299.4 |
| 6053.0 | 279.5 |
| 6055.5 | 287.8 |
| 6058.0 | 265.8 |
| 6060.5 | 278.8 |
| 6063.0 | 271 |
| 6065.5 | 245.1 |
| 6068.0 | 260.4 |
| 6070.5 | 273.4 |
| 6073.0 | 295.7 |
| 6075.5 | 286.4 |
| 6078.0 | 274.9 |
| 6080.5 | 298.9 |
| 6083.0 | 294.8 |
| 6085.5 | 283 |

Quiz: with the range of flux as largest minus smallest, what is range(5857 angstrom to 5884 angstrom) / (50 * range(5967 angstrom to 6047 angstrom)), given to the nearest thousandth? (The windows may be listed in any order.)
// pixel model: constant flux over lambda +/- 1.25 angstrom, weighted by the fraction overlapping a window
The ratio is 0.018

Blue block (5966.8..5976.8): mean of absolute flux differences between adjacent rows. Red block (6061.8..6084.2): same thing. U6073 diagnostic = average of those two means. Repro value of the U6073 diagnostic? 9.9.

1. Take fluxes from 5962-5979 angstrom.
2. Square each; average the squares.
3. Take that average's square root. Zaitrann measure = 282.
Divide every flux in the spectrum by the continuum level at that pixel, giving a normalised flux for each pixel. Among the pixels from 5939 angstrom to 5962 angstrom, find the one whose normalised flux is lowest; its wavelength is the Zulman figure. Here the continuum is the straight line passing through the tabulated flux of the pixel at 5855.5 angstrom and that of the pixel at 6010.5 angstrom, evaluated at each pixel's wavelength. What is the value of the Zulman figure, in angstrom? 5953.0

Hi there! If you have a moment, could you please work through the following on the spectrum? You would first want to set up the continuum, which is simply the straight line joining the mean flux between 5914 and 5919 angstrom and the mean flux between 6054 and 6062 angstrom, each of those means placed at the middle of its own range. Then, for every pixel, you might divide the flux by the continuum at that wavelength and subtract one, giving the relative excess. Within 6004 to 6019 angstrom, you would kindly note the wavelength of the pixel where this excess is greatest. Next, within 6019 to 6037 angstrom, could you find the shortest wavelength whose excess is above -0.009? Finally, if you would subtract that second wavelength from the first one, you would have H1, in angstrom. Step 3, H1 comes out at -12.5 angstrom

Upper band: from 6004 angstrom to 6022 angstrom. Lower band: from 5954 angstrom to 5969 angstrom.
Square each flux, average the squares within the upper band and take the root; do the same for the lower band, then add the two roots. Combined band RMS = 558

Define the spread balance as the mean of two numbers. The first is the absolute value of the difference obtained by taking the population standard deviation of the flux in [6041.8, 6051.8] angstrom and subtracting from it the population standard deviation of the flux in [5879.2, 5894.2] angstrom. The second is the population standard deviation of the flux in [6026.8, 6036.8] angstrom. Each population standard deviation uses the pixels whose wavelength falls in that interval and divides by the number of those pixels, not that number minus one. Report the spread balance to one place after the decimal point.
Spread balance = 19.0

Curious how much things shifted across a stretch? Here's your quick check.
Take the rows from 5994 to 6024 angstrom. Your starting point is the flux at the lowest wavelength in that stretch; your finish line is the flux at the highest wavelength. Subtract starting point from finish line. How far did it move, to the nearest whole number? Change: 12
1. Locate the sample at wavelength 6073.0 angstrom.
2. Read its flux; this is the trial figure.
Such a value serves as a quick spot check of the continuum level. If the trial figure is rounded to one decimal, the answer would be 295.7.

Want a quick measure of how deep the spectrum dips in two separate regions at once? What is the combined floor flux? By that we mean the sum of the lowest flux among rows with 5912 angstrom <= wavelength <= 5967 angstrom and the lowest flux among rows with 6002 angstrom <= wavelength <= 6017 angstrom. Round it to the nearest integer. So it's 532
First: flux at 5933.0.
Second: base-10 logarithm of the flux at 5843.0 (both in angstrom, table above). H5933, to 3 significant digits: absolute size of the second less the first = 288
